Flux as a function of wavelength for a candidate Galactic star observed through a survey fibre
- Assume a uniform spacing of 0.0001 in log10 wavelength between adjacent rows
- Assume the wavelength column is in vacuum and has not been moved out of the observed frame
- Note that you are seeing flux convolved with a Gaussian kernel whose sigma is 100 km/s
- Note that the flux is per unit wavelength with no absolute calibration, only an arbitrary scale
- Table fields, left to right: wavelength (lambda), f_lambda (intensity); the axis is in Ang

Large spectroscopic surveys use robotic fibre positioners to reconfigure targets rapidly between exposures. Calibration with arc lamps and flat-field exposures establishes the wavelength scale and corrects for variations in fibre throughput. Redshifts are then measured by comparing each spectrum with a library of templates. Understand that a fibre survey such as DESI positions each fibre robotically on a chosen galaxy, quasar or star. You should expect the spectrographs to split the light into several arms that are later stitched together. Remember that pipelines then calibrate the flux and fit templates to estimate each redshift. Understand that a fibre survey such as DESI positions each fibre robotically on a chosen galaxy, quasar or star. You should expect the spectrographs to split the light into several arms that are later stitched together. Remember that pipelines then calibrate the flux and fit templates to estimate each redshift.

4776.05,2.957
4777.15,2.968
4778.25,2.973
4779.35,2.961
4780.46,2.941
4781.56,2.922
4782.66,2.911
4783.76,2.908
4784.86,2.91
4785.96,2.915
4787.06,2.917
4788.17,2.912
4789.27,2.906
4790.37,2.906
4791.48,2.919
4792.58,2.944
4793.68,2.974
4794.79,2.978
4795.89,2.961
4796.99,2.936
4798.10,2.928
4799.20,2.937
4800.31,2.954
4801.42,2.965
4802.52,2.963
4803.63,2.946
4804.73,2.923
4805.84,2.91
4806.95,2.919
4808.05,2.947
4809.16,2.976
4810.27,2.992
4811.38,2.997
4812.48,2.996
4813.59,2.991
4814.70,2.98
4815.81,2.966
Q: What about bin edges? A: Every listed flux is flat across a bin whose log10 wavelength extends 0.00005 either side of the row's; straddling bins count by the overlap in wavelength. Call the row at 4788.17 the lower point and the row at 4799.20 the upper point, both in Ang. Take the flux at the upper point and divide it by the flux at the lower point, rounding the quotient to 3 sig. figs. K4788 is 1.01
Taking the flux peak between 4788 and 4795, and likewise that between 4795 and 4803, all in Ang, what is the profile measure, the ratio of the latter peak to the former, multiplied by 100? 99.6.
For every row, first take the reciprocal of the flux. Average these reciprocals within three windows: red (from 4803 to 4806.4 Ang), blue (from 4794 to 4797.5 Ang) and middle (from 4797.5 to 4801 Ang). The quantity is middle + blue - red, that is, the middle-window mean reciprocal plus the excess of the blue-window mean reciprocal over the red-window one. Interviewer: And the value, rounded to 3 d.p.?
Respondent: 0.336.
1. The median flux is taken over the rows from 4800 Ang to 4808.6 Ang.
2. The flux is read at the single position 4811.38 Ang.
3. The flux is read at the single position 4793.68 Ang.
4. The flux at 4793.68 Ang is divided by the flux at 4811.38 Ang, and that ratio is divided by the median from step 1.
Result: 0.337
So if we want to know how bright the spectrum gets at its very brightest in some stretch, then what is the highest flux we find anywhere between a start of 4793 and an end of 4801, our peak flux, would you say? 2.978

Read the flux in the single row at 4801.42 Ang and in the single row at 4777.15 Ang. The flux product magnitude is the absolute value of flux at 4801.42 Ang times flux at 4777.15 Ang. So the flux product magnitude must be 8.80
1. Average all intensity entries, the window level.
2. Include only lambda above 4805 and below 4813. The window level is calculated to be 2.96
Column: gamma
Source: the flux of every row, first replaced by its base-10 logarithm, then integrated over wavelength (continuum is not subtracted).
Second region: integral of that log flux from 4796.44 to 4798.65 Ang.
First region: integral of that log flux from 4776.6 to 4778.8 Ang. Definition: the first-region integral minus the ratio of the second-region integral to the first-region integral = 0.05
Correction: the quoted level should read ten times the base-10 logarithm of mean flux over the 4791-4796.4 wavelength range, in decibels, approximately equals 4.71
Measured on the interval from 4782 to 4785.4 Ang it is 4.64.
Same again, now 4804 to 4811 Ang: 4.69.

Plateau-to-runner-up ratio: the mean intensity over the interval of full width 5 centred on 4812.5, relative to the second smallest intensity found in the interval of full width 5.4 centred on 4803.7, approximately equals 1.02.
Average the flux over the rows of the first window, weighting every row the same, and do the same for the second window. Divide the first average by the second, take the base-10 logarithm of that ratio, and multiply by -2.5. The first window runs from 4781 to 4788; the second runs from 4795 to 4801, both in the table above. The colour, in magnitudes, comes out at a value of 0.011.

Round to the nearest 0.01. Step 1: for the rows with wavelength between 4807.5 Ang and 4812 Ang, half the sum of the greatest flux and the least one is 2.97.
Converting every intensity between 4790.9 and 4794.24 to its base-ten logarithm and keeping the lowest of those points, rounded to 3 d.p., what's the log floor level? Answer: 0.465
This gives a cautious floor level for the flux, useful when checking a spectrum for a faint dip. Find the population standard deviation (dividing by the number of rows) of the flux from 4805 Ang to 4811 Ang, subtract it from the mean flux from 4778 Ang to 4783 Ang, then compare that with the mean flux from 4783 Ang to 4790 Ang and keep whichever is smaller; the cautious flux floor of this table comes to 2.91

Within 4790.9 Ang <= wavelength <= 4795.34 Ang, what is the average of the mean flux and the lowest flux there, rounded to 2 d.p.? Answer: 2.94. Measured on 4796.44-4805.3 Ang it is 2.93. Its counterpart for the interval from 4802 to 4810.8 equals 2.93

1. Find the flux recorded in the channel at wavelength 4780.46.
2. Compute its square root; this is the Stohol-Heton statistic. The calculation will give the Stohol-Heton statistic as 1.71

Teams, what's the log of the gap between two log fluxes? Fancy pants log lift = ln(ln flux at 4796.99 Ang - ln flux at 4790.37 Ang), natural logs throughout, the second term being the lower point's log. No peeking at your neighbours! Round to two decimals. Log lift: -4.58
